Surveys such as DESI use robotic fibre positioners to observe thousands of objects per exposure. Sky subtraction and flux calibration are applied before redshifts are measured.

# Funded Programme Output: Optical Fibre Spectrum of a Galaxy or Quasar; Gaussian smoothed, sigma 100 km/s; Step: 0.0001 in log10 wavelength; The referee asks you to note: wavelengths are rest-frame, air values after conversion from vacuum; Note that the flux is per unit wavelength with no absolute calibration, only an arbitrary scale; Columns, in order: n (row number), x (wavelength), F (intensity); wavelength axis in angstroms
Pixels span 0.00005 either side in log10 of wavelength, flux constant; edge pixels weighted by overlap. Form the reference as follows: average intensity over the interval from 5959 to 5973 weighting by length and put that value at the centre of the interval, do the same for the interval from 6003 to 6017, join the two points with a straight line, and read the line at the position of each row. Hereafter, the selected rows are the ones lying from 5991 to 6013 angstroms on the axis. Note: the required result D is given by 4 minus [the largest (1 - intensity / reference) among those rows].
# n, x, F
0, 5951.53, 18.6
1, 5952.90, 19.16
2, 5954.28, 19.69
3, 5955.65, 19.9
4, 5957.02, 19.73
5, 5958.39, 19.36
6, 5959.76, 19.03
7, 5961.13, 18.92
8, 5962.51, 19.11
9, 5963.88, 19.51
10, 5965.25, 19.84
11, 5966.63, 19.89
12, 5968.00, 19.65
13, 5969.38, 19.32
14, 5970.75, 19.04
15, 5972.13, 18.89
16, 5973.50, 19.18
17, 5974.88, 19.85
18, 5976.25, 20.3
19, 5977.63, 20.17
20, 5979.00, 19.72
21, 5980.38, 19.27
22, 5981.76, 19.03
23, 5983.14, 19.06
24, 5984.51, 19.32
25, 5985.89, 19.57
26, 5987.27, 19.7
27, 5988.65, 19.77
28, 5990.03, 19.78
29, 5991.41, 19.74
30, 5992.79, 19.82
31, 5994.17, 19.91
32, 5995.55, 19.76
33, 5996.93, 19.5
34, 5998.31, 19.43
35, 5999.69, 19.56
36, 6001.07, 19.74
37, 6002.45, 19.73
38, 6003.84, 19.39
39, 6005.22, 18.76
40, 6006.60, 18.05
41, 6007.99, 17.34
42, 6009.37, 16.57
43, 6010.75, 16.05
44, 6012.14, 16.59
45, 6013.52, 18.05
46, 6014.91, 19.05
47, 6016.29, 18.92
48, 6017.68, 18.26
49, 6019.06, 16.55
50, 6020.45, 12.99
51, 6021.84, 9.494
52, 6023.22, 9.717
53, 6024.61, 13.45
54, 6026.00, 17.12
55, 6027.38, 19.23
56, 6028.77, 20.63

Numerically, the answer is 3.90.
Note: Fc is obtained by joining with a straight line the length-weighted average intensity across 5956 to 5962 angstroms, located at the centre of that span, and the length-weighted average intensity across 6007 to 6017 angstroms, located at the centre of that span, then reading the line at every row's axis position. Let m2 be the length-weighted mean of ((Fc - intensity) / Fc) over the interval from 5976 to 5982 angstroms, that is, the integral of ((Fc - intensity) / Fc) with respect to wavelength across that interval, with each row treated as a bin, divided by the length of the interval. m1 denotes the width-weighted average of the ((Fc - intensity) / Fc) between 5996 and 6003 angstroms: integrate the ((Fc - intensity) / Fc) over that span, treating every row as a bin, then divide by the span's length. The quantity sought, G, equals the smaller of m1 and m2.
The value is -0.093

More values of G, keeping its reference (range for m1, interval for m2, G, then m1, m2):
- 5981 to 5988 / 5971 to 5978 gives -0.049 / -0.05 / -0.04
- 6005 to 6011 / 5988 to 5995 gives -0.088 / 0.02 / -0.09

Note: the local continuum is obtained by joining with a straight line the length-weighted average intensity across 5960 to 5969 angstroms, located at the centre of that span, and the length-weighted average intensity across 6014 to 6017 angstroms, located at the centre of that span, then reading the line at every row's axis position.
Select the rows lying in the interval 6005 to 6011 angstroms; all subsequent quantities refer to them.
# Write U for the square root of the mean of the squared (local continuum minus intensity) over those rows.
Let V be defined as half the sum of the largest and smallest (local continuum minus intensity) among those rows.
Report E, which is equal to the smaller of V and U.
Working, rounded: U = 1.9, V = 1.6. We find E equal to 1.6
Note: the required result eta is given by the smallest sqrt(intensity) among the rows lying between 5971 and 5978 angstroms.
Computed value 4.35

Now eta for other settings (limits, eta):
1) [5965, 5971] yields 4.36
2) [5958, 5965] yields 4.35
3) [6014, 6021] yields 3.60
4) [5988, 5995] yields 4.44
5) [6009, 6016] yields 4.01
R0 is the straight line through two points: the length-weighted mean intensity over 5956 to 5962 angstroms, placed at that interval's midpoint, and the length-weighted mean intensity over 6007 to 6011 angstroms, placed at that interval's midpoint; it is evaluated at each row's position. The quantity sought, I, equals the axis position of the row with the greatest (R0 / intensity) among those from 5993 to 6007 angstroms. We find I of 6006.60 angstroms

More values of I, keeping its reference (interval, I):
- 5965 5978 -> 5972.13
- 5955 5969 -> 5961.13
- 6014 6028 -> 6021.84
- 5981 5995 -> 5981.76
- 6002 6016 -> 6010.75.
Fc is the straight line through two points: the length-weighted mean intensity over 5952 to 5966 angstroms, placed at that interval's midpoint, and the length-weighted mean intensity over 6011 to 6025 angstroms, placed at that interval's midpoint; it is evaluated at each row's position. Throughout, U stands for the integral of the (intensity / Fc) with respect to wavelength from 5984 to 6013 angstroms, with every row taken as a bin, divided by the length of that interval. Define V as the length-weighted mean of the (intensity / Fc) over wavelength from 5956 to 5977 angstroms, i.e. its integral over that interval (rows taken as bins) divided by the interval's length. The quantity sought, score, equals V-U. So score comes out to -0.104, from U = 1.13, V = 1.03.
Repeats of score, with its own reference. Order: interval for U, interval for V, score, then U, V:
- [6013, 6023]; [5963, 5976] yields 0.014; 1.03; 1.04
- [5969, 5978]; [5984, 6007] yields 0.094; 1.06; 1.16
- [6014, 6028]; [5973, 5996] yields 0.092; 1.02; 1.11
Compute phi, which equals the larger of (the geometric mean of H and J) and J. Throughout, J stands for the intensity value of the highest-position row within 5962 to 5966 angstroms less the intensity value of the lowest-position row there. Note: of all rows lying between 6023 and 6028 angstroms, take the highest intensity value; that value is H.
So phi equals 3.7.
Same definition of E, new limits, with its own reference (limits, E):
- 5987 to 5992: -0.6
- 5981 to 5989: -0.2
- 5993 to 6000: -0.6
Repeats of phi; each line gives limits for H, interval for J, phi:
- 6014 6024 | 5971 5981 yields 2.7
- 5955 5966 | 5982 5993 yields 3.9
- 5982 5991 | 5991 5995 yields 1.8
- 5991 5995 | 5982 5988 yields 3.6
